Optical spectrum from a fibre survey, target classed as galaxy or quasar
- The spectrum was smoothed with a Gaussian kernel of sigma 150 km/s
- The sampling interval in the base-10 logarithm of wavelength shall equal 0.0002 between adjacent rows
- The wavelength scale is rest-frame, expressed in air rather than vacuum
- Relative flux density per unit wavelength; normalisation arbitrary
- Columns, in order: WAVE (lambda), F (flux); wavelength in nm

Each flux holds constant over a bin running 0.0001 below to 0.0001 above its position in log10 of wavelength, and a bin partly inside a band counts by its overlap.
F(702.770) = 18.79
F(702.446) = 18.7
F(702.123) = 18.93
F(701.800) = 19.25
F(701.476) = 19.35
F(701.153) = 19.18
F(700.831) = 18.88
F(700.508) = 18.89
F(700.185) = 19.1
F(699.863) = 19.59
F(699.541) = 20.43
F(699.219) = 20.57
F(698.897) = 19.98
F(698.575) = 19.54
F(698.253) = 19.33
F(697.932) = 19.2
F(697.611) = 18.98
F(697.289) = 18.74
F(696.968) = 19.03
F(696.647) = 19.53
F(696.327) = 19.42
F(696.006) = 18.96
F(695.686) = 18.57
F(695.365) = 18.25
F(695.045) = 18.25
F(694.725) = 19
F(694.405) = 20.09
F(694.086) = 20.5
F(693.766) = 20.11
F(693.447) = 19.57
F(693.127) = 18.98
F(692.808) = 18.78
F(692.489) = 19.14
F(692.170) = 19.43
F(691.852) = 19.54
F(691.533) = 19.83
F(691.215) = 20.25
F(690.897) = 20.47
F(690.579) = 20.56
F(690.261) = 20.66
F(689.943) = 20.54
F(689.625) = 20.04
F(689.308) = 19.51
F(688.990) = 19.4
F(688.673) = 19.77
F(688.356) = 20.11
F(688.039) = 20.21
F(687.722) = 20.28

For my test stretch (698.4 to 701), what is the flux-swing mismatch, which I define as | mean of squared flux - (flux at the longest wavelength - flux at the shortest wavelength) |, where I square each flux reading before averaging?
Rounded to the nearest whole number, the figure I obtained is 386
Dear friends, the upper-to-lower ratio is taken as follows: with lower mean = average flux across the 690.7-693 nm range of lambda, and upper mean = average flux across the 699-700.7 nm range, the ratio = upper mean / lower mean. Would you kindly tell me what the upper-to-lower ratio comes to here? 1.00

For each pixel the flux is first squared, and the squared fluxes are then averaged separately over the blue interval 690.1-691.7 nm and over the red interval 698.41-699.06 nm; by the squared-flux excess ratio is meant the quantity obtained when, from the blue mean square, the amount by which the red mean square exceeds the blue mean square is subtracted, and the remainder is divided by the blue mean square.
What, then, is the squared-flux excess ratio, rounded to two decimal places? 1.06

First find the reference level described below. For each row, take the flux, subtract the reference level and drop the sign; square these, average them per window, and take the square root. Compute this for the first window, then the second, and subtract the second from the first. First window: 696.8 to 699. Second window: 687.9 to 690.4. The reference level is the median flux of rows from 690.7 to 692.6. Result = 0.0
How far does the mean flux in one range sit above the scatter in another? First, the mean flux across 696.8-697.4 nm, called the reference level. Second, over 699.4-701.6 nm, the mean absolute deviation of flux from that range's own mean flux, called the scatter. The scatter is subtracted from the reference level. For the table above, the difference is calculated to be 18.5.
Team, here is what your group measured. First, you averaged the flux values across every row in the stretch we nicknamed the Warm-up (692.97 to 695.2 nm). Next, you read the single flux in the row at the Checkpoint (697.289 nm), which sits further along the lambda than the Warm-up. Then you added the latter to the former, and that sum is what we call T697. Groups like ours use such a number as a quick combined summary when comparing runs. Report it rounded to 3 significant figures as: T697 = 38.2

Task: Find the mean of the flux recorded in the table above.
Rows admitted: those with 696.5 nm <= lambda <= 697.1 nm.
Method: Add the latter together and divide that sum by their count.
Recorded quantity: 19.3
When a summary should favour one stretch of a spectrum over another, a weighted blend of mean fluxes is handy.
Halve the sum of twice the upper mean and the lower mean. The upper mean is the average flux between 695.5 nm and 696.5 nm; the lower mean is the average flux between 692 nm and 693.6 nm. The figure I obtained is 28.6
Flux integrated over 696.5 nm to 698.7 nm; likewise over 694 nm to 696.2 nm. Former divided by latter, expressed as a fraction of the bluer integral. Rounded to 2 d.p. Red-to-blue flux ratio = 1.01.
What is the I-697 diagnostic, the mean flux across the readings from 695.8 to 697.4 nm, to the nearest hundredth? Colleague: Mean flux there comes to 19.14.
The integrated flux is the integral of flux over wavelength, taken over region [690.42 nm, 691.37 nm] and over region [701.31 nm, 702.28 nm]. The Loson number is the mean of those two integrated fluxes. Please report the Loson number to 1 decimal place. 19.0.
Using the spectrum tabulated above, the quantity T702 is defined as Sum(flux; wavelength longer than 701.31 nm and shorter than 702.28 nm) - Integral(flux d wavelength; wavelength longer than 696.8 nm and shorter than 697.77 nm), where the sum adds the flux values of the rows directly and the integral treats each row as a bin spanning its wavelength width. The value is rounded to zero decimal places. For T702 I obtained 39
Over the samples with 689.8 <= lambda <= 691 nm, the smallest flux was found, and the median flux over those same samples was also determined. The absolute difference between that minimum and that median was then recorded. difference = 0.08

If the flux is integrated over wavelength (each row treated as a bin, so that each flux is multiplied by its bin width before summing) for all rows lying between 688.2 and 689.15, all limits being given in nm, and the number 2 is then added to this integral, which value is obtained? 20.8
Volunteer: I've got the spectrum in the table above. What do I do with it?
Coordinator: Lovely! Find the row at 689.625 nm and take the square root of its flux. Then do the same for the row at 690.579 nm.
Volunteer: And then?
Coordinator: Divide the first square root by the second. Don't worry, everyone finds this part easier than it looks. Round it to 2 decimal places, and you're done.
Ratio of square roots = 0.99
